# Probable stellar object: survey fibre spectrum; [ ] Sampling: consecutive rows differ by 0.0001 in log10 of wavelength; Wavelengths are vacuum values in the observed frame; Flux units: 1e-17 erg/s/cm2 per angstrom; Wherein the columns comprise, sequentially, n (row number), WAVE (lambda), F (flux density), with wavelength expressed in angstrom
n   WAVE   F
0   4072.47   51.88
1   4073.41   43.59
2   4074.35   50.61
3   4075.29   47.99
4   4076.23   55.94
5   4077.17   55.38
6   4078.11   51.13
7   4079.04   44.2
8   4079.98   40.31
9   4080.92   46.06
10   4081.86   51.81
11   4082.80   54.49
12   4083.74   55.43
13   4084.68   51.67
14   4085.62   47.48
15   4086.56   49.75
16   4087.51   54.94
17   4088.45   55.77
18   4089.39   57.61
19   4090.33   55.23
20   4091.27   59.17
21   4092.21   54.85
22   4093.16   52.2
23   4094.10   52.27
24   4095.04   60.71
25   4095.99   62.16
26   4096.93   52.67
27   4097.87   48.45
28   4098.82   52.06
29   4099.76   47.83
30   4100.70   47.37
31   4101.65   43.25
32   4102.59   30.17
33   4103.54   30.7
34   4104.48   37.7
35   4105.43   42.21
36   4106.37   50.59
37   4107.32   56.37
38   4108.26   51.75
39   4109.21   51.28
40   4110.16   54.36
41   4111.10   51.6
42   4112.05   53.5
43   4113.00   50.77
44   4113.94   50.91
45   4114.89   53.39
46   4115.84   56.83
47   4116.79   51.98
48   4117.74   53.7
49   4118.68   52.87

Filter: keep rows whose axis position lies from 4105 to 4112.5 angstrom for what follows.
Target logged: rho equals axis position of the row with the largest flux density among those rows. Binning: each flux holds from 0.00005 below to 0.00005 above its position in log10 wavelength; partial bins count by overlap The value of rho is 4107.32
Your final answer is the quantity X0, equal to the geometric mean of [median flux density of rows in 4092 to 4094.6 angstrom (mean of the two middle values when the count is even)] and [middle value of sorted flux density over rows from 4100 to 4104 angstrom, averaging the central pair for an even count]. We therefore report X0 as 44.0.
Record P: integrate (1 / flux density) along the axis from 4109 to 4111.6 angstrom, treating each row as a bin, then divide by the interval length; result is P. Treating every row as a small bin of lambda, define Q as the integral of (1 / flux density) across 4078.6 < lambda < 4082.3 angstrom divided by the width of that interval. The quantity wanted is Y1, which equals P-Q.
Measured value -0.0031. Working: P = 0.0190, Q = 0.022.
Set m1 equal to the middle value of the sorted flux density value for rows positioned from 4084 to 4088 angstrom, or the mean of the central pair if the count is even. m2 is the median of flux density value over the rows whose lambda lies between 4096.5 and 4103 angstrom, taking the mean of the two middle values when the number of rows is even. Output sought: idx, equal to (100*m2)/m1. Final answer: 94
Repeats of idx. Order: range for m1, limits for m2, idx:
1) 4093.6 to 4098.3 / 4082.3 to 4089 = 103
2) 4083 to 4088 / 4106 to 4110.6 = 100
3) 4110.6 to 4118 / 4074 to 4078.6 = 97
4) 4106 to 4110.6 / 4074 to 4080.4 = 98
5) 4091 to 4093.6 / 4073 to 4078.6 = 93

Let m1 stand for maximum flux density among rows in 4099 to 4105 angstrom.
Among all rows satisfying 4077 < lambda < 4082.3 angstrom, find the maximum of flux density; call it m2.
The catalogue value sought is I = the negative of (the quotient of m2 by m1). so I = -1.16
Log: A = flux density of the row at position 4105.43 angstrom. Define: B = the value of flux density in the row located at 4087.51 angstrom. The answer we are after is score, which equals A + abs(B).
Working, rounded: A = 42.21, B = 54.94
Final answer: 97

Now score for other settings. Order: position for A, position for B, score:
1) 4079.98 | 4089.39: 98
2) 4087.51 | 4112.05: 108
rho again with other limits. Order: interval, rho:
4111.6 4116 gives 4115.84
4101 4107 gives 4106.37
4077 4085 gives 4083.74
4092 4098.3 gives 4095.99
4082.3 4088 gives 4083.74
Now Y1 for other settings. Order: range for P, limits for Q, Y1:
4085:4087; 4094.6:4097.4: 0.0033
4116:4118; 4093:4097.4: 0.0008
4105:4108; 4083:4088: 0.0011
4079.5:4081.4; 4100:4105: -0.0037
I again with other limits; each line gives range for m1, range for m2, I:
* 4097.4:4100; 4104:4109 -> -1.08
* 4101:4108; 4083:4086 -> -0.98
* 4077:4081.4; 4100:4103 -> -0.86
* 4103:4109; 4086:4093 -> -1.05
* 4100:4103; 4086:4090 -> -1.22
